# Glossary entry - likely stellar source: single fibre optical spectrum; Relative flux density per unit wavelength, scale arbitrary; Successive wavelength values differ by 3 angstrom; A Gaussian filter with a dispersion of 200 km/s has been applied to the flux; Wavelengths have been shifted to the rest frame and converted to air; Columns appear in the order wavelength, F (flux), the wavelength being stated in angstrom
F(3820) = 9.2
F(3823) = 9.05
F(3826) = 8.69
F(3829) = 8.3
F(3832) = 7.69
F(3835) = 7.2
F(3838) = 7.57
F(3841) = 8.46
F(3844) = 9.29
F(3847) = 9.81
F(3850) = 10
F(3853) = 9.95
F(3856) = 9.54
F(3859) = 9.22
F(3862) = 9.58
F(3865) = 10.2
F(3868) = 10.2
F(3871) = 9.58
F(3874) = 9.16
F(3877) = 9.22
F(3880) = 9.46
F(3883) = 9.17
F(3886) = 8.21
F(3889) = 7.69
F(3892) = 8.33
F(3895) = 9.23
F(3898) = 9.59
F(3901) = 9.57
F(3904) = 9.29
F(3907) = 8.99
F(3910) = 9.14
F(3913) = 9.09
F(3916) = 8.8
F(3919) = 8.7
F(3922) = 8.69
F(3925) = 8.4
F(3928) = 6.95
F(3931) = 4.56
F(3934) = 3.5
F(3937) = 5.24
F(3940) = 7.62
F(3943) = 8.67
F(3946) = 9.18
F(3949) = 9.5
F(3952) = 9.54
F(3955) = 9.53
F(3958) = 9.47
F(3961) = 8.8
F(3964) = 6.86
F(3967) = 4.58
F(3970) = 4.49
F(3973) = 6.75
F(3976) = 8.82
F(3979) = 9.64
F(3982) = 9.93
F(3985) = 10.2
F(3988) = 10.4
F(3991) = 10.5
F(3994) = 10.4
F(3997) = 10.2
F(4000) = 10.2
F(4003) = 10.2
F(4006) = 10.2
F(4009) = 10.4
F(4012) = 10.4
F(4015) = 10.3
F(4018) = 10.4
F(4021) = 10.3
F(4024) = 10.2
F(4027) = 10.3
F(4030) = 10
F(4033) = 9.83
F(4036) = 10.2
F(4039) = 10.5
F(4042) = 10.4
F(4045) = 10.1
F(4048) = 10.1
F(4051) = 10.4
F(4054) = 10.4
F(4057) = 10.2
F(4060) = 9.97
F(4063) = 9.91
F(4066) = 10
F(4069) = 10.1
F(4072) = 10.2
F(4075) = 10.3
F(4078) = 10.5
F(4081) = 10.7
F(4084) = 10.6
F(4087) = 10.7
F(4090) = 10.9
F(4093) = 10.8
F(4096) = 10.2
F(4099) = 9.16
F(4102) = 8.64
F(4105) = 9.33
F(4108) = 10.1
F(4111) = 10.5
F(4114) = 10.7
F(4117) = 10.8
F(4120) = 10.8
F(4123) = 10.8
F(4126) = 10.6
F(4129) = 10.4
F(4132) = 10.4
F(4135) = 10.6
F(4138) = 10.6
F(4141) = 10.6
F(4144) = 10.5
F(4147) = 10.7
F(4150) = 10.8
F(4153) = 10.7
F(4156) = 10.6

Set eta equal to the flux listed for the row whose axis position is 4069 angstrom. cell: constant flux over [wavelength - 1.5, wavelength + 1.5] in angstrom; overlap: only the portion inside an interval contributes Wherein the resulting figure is 10.1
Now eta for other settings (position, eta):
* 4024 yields 10.2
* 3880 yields 9.46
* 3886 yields 8.21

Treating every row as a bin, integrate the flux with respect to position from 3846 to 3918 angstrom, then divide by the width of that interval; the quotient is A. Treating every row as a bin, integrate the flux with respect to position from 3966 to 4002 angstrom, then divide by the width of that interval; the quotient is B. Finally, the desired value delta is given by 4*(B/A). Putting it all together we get 3.84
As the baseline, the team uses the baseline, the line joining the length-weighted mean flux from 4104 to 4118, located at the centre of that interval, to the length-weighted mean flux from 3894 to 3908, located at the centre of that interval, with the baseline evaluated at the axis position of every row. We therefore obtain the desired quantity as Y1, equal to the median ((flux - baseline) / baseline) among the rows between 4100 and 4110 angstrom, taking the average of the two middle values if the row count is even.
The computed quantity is -0.092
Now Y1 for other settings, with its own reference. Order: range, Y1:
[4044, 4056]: 0.023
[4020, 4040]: 0.030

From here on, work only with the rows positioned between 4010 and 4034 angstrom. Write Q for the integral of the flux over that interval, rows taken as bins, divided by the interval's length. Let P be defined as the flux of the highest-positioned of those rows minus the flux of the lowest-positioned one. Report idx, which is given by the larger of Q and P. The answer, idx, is 10.23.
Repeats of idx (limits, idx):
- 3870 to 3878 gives 9.31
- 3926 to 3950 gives 6.88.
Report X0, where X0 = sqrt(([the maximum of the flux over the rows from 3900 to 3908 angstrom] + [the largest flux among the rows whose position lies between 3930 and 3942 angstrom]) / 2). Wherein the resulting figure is 2.93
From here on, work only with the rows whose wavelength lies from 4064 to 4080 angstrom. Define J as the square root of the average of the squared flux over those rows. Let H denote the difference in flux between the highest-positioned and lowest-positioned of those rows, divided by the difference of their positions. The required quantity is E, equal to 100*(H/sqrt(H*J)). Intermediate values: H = 0.04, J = 10.2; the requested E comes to 6.4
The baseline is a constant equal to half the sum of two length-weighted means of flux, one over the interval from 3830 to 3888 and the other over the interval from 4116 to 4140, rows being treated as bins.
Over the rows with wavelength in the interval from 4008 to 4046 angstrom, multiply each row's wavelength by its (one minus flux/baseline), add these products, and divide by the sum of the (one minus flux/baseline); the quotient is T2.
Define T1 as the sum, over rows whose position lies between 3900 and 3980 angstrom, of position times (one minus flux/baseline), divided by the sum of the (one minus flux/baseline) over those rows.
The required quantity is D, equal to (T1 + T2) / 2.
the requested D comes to 3985.0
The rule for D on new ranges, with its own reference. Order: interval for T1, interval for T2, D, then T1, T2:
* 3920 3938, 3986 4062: 3976.5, 3931.9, 4021.1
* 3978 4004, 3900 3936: 3960.1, 3994.2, 3926.0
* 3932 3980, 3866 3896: 3920.6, 3954.7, 3886.5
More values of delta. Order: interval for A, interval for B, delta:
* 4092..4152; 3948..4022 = 3.58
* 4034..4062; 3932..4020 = 3.44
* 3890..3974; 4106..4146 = 5.30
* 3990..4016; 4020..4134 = 3.98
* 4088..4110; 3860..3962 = 3.48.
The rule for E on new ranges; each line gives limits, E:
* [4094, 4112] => 4.5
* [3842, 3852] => 11.0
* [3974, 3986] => 12.6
